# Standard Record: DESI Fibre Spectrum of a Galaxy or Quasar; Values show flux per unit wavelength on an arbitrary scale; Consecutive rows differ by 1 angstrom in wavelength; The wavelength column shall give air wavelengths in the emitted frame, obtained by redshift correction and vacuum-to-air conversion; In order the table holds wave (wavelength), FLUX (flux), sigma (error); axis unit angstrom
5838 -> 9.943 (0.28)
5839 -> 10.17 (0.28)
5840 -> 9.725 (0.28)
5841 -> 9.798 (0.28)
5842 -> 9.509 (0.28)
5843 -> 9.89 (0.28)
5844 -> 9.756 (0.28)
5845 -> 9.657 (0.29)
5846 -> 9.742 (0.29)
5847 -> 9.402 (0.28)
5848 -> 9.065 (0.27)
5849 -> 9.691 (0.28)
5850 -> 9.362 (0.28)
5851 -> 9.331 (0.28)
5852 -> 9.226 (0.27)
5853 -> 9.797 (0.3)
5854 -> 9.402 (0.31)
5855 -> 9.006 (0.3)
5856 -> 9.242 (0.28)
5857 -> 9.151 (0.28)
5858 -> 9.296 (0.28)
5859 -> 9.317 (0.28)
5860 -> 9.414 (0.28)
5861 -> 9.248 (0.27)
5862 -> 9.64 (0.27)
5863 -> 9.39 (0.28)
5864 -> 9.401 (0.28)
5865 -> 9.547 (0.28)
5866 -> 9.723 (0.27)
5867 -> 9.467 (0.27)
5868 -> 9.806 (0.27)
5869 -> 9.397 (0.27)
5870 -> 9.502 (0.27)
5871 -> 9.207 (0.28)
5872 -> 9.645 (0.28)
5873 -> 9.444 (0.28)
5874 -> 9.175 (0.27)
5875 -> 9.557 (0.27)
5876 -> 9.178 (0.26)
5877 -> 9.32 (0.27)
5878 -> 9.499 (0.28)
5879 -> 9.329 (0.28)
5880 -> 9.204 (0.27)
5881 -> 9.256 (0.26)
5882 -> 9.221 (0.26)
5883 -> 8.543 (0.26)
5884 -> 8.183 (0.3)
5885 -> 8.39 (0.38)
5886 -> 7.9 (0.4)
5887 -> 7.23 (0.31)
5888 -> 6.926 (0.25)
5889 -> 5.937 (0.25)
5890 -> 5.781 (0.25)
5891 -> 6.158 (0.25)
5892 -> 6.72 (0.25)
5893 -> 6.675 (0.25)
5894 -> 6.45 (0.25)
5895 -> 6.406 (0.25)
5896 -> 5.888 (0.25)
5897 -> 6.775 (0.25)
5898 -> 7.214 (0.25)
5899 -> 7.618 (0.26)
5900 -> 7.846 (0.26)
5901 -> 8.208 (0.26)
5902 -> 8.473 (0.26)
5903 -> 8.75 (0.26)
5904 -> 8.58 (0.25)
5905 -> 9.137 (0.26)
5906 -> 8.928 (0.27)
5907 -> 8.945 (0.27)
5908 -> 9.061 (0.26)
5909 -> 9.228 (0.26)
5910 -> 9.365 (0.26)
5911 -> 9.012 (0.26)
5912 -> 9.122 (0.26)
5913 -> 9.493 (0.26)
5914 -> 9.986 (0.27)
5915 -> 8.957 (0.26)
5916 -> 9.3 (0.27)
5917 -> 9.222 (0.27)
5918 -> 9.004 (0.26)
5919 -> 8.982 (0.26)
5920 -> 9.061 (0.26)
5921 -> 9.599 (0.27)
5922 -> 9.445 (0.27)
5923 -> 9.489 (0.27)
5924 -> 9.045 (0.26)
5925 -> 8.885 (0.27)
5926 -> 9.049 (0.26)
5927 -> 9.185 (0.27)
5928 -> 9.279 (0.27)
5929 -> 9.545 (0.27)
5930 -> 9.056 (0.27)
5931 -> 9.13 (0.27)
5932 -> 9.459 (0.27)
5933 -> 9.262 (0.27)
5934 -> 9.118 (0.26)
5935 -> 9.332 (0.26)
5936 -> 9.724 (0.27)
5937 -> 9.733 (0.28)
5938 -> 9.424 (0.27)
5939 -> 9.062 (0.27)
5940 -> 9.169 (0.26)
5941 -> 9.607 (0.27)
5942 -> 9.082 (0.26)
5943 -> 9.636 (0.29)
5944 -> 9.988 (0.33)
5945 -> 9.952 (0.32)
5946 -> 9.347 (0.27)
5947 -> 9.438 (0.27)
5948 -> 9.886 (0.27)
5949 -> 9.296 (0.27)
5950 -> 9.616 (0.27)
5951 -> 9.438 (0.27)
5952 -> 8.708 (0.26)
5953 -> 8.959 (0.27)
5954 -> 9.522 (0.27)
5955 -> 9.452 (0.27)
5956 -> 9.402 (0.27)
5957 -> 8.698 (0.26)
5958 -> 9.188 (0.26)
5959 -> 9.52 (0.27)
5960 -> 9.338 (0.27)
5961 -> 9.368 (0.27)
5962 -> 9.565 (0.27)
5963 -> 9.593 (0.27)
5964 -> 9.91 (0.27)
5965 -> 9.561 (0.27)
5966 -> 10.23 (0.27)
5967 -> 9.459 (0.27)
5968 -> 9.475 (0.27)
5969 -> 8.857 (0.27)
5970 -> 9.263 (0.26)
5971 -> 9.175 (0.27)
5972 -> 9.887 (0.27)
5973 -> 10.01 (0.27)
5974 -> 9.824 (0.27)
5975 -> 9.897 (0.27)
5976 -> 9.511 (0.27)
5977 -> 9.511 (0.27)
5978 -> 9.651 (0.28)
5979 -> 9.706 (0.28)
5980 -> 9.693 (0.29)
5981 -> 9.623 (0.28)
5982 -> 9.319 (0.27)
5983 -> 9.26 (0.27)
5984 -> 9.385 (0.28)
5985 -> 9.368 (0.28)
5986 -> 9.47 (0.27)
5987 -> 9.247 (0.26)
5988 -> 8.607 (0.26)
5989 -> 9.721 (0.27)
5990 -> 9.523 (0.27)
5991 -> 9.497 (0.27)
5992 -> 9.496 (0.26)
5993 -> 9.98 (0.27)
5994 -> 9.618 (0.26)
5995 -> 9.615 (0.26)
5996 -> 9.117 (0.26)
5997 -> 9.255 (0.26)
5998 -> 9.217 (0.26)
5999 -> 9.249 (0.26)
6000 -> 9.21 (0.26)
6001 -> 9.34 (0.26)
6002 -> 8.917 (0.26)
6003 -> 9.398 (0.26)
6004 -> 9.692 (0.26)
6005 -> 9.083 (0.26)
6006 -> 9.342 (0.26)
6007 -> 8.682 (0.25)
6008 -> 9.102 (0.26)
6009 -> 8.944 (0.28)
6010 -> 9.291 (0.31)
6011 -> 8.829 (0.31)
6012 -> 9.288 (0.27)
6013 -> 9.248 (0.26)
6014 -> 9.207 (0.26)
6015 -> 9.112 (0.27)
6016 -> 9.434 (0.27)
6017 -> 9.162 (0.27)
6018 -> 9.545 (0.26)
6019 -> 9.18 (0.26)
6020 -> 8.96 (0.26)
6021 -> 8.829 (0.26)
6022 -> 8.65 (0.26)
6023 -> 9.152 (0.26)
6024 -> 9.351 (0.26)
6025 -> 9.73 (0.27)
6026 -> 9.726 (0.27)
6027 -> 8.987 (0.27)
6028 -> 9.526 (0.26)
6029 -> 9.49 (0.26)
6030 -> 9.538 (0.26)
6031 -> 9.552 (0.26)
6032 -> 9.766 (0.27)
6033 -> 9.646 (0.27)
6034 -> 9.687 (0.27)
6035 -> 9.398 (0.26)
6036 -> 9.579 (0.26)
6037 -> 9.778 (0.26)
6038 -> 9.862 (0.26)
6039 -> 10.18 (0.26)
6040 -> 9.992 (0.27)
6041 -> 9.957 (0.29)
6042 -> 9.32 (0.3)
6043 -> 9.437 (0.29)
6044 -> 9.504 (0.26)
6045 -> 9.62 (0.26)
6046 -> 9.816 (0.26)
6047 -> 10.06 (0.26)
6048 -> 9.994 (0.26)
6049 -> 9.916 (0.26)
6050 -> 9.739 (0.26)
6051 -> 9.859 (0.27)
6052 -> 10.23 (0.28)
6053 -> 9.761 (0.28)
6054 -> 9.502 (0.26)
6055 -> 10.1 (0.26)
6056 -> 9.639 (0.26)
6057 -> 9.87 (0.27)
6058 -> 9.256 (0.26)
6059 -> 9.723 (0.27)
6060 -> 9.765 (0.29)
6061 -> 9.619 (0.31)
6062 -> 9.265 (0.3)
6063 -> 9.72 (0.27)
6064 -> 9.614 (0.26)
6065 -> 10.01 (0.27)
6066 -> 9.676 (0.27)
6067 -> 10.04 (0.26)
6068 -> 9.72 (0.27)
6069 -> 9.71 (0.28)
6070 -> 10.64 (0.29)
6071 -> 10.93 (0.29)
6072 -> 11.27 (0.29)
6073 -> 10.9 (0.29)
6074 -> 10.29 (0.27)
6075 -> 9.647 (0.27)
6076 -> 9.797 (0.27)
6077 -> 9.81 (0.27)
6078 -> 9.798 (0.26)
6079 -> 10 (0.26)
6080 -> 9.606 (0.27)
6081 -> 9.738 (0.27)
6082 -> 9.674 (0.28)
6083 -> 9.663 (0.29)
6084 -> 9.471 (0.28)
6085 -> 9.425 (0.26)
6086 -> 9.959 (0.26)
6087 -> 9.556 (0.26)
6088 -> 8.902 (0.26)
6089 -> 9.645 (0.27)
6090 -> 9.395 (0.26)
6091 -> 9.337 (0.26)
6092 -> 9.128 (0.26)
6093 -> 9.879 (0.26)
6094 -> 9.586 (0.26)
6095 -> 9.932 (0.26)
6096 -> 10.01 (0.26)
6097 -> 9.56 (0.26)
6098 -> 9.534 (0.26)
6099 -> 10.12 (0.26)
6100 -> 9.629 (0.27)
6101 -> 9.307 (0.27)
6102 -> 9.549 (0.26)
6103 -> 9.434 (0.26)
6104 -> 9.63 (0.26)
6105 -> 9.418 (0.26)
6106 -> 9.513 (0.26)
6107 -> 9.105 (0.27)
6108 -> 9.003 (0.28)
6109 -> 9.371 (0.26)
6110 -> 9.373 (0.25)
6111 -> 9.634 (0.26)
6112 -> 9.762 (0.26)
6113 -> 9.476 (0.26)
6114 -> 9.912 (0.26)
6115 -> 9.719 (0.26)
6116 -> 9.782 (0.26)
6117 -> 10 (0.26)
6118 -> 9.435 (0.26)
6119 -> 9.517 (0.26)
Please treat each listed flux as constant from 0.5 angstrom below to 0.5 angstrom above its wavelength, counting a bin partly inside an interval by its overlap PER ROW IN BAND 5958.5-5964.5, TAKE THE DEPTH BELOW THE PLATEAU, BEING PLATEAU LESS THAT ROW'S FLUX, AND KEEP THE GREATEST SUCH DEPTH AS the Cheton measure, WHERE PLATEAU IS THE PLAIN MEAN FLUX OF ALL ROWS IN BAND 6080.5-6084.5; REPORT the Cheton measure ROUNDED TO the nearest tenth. 0.3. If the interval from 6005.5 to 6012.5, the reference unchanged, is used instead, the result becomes 1.0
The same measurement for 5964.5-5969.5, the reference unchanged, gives 0.8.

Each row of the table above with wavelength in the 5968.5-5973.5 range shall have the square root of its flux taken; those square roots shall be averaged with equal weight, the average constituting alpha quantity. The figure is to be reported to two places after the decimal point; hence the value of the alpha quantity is 3.07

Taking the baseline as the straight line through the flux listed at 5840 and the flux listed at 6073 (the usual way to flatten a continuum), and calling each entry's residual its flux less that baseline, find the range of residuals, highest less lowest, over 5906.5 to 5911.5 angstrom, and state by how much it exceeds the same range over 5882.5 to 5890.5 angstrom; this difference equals -2.4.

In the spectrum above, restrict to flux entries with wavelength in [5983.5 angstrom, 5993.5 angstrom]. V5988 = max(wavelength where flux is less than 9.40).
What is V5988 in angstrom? 5988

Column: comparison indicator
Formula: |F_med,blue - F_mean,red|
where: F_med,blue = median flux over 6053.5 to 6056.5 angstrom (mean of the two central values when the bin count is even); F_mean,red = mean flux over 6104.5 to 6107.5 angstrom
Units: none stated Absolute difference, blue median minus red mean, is 0.29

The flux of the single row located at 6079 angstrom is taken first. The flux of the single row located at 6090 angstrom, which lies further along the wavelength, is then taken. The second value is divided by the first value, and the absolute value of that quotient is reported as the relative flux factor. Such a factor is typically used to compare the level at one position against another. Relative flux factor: 0.94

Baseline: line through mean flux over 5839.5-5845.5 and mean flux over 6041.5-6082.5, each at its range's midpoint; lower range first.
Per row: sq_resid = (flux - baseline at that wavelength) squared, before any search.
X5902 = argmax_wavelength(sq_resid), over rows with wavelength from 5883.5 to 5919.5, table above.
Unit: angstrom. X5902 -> 5890 angstrom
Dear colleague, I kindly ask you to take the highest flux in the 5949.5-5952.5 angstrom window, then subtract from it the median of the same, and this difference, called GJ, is 0.18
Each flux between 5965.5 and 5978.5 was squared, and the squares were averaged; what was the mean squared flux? 92.2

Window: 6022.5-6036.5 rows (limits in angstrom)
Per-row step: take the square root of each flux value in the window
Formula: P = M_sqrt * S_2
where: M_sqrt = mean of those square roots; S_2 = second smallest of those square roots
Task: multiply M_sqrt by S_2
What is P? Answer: 9.33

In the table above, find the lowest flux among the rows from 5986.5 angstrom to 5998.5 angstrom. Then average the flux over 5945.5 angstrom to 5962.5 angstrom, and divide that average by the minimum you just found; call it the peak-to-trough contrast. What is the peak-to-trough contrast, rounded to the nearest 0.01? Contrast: 1.08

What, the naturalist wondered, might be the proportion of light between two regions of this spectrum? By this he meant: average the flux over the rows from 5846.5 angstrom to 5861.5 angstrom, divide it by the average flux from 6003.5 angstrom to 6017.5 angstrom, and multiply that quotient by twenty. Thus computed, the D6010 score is 20.3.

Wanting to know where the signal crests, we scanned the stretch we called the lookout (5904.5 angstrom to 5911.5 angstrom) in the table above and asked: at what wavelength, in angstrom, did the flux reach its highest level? 5910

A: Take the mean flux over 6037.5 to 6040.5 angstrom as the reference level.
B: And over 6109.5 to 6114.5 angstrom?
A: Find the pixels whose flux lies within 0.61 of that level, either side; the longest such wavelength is 6114 angstrom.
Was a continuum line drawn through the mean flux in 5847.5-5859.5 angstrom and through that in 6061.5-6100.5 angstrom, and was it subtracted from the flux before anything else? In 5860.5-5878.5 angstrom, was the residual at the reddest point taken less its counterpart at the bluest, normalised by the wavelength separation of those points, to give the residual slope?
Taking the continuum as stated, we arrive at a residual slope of 0.013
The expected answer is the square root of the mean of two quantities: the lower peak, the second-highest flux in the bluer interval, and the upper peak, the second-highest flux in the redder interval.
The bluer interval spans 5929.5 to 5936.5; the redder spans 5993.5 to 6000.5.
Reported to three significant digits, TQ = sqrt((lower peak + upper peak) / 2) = 3.09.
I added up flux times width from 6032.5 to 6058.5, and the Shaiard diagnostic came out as 254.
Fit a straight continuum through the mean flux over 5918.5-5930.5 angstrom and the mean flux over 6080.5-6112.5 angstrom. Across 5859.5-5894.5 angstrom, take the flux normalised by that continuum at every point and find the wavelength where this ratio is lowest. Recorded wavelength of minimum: 5890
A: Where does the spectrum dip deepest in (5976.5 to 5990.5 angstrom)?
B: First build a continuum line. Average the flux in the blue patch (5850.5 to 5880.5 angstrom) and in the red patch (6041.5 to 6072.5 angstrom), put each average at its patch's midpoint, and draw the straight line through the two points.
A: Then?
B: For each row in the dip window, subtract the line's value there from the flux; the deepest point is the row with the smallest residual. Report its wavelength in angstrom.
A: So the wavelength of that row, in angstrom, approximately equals 5988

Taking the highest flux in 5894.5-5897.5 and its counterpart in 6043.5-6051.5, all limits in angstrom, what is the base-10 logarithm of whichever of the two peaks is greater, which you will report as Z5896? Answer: 1.00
